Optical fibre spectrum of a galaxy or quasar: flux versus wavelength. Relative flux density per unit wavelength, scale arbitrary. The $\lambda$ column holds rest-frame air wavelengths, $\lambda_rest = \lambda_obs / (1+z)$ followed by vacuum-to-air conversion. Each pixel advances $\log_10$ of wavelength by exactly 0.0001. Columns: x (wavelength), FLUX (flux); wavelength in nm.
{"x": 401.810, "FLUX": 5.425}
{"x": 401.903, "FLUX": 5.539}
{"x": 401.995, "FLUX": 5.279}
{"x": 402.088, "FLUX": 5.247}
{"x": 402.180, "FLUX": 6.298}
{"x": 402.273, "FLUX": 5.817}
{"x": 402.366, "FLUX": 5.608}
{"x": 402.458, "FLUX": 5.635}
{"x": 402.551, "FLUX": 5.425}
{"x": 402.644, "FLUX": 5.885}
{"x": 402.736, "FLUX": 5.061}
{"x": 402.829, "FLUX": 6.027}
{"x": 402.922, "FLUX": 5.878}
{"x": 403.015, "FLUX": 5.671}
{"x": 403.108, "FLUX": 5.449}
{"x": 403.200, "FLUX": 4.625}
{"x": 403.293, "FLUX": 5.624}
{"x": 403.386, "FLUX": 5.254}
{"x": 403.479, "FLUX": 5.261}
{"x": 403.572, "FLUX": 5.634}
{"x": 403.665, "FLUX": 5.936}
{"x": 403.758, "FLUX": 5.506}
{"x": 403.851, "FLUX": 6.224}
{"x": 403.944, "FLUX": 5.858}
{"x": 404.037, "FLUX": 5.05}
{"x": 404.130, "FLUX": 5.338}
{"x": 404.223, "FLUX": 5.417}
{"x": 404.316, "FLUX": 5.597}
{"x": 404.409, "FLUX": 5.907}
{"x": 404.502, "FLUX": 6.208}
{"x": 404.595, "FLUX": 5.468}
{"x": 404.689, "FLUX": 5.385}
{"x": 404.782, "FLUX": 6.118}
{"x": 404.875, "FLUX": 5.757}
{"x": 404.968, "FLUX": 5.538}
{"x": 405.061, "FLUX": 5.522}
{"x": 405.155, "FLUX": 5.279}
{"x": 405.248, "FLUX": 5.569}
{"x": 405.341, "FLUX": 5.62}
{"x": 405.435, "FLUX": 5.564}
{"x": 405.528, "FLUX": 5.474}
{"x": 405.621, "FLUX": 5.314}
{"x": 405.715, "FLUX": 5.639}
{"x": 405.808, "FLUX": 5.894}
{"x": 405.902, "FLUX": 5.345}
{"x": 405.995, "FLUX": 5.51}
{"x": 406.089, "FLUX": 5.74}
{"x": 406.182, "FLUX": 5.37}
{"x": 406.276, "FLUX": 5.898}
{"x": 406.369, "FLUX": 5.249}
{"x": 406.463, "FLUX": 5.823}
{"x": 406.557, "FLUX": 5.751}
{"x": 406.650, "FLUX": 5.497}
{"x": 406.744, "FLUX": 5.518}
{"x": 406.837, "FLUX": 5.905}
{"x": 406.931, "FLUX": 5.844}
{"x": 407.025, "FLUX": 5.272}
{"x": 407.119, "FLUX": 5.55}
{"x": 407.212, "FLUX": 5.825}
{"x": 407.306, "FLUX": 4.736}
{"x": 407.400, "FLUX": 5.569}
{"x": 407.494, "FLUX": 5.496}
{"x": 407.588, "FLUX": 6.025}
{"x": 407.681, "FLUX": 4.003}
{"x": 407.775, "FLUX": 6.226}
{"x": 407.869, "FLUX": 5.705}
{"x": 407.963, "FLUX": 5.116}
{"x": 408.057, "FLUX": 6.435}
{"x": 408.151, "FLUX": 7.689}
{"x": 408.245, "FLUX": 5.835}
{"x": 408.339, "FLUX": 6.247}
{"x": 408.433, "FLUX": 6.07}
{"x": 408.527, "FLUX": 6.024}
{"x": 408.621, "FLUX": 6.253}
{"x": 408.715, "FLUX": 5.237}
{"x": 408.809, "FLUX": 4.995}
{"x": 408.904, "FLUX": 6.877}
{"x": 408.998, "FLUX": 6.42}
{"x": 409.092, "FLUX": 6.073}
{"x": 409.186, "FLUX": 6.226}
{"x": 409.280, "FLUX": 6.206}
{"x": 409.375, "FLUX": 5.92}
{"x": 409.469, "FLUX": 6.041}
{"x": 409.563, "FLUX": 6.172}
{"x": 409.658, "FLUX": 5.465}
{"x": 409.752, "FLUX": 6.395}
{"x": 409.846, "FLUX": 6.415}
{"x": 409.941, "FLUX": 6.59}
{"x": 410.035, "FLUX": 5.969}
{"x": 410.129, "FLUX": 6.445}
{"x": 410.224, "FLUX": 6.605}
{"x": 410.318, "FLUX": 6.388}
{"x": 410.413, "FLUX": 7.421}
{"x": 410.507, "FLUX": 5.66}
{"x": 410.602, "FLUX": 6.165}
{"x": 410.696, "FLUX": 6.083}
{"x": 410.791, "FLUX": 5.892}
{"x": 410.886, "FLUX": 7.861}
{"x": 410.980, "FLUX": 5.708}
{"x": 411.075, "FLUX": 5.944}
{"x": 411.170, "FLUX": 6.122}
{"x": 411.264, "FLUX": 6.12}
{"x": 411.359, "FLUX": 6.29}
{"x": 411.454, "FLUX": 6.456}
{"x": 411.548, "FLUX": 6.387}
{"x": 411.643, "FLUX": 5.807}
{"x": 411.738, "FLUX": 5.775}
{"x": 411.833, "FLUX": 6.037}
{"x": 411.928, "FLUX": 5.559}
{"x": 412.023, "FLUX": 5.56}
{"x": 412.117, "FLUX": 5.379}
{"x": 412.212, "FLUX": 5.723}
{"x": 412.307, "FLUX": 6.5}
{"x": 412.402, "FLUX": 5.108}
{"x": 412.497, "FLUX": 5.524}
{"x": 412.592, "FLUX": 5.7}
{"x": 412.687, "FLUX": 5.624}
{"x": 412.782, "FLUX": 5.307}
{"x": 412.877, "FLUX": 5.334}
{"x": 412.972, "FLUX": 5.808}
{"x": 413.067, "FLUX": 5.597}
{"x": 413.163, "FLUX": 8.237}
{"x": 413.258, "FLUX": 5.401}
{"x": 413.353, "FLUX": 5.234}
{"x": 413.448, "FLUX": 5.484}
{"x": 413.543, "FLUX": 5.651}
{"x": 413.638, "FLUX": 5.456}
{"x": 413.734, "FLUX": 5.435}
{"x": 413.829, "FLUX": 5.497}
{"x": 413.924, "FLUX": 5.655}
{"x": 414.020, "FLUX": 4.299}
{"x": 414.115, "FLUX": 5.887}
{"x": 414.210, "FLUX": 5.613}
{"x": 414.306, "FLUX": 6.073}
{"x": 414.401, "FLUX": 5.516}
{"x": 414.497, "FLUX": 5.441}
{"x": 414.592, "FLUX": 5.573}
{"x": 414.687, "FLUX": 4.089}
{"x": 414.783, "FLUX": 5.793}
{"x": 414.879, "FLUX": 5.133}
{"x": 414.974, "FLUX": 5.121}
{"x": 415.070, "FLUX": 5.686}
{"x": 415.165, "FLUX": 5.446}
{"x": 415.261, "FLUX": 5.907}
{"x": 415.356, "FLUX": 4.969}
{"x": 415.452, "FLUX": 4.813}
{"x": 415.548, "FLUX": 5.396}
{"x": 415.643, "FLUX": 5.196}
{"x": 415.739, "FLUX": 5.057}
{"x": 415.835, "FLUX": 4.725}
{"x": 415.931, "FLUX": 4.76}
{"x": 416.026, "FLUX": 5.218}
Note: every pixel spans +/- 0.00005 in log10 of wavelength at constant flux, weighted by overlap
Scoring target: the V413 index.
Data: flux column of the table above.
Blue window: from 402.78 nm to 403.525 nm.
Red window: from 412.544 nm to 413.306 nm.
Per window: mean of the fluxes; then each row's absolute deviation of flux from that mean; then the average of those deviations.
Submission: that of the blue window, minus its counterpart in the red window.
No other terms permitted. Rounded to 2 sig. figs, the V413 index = -0.26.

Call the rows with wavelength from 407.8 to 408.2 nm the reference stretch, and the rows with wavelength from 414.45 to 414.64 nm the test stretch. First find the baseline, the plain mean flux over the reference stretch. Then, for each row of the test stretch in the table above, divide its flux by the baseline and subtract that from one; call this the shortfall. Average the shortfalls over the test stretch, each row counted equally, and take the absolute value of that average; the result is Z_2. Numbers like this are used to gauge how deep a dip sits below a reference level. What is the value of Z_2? 0.117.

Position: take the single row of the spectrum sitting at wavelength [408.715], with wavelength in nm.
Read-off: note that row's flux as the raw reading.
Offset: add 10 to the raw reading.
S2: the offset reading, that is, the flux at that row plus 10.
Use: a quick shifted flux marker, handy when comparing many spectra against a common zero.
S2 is 15.24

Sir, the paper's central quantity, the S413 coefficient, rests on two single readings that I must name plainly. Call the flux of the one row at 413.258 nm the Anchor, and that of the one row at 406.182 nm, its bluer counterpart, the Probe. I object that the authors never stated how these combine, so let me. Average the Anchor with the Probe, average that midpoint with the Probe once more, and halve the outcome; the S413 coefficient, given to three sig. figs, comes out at 2.69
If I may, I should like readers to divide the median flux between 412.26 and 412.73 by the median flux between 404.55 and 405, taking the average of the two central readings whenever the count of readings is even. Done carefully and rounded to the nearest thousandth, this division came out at 1.016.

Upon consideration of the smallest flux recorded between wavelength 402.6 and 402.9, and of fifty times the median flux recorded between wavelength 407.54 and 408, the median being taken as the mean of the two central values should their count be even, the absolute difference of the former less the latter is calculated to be 280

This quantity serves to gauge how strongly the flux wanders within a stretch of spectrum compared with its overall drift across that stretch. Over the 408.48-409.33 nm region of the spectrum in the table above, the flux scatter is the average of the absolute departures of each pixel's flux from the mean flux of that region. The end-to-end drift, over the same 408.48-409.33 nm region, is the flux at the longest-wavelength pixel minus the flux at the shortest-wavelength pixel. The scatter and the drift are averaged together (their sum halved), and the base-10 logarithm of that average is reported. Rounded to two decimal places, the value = -0.53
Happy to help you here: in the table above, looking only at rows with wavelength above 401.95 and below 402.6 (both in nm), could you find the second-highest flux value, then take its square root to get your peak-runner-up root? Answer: 2.41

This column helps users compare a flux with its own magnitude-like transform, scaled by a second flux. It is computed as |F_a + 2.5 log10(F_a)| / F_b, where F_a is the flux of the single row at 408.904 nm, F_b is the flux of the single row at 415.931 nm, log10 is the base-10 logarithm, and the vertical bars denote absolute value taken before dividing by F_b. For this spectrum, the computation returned 1.88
